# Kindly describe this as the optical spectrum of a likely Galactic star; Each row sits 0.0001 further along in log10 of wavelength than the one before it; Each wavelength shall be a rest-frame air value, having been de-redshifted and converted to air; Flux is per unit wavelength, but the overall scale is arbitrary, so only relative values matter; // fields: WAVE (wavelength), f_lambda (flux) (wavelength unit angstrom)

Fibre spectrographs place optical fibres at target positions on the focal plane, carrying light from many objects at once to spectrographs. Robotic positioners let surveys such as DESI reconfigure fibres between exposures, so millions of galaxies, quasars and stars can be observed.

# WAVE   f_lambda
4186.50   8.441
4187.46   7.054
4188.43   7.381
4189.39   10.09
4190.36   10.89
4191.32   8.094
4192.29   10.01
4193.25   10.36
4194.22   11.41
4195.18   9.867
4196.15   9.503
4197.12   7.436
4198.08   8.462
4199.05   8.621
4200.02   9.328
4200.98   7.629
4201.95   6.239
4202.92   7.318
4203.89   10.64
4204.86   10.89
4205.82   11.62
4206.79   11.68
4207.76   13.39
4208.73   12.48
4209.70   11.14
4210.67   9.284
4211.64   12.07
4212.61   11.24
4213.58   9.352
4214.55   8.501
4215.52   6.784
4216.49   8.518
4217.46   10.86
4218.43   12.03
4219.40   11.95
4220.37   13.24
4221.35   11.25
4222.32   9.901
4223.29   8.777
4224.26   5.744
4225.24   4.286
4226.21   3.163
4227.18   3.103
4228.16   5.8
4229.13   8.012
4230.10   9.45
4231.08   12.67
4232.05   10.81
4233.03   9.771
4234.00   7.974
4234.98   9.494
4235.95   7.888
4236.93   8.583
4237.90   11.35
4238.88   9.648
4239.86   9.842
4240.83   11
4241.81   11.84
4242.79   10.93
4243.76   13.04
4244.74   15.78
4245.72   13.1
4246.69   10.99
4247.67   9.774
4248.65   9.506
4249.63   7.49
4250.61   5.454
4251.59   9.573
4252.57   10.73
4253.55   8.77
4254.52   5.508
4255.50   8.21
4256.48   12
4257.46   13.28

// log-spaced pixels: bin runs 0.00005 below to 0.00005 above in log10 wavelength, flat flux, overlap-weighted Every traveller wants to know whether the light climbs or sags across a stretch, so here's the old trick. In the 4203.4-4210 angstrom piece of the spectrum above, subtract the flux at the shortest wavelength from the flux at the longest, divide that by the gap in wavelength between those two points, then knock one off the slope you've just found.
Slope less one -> -0.9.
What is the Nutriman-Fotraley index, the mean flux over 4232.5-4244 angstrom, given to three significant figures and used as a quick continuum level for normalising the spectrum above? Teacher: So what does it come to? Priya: 10.1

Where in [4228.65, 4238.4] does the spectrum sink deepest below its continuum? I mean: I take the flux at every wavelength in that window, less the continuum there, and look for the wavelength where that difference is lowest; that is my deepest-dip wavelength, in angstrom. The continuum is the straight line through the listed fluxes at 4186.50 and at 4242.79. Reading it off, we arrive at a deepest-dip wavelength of 4235.95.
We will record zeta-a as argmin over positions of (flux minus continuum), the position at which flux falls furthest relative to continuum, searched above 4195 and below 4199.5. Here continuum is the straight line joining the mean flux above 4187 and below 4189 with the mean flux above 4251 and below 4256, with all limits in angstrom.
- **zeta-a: 4197.12 angstrom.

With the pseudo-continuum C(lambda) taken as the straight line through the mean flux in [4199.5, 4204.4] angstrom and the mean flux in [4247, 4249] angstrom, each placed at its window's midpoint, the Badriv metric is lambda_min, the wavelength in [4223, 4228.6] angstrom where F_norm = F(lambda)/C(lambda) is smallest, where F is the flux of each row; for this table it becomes 4227.18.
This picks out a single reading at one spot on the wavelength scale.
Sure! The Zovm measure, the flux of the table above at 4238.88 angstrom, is 9.648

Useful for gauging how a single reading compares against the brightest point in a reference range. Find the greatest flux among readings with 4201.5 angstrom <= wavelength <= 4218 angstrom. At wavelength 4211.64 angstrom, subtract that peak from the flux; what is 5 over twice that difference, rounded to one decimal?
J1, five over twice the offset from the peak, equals -1.9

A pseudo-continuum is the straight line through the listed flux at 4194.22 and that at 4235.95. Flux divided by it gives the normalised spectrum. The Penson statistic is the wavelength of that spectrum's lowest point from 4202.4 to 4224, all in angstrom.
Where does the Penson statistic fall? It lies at 4202.92 angstrom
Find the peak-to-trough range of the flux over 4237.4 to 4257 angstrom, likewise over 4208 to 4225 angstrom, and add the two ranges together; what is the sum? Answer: 18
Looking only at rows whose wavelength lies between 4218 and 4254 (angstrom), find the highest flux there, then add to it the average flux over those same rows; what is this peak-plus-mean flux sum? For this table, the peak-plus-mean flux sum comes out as 25.3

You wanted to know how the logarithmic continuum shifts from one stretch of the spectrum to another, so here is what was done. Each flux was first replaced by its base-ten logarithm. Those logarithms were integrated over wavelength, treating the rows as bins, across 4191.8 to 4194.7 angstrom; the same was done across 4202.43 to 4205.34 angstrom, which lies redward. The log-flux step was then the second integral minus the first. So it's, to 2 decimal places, -0.13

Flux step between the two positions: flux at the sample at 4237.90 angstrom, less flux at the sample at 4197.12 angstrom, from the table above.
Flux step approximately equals 3.9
